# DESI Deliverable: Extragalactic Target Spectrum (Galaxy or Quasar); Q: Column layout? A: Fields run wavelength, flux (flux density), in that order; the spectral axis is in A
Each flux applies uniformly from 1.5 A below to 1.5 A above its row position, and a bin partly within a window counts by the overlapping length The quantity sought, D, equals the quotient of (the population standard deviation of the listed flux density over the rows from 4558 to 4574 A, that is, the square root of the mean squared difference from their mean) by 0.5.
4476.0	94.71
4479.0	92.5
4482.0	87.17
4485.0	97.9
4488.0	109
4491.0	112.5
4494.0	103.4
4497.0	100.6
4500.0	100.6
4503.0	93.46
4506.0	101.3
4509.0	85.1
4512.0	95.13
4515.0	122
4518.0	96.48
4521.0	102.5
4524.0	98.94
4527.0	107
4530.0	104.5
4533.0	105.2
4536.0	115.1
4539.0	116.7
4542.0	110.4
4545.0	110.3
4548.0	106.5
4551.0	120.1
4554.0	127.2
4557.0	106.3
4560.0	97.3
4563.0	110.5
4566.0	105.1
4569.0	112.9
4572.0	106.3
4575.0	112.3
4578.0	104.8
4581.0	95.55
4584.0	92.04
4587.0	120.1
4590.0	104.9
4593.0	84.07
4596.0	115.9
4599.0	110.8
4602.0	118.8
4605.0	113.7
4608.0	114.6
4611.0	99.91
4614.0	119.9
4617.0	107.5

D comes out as 10.7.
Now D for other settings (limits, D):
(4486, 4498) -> 9.3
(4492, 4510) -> 12.6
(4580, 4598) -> 25.7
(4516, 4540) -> 13.3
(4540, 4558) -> 15.3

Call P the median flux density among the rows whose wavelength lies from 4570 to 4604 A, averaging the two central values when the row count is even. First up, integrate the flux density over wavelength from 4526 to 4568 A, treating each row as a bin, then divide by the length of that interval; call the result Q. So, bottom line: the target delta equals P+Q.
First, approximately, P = 106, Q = 110.2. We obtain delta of 217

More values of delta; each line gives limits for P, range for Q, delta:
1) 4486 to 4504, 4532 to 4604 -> 211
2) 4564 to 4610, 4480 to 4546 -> 214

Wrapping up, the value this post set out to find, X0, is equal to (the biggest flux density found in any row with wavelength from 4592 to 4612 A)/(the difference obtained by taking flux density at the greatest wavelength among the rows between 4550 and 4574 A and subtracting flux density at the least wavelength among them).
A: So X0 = -9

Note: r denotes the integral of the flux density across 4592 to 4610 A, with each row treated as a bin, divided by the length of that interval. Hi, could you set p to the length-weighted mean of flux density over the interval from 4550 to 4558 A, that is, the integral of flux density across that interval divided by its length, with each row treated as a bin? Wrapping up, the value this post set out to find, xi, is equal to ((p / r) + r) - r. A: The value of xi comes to 1.08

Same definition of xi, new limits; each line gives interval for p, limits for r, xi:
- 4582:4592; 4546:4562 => 0.93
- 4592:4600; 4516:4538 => 0.99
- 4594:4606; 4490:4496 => 1.06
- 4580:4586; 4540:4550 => 0.87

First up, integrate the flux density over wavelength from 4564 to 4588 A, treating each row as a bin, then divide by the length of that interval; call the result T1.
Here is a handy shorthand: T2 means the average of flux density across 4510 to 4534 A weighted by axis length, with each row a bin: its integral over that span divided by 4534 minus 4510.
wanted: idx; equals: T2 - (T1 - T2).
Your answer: 101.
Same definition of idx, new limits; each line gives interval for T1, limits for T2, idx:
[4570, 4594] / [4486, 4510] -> 99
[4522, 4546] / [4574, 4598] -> 99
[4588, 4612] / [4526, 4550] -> 111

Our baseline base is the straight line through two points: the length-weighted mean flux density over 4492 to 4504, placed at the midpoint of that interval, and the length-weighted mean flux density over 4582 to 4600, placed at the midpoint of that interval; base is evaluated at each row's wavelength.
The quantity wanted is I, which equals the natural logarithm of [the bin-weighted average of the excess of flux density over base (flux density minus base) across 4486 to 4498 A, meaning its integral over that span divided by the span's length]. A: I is 1.8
